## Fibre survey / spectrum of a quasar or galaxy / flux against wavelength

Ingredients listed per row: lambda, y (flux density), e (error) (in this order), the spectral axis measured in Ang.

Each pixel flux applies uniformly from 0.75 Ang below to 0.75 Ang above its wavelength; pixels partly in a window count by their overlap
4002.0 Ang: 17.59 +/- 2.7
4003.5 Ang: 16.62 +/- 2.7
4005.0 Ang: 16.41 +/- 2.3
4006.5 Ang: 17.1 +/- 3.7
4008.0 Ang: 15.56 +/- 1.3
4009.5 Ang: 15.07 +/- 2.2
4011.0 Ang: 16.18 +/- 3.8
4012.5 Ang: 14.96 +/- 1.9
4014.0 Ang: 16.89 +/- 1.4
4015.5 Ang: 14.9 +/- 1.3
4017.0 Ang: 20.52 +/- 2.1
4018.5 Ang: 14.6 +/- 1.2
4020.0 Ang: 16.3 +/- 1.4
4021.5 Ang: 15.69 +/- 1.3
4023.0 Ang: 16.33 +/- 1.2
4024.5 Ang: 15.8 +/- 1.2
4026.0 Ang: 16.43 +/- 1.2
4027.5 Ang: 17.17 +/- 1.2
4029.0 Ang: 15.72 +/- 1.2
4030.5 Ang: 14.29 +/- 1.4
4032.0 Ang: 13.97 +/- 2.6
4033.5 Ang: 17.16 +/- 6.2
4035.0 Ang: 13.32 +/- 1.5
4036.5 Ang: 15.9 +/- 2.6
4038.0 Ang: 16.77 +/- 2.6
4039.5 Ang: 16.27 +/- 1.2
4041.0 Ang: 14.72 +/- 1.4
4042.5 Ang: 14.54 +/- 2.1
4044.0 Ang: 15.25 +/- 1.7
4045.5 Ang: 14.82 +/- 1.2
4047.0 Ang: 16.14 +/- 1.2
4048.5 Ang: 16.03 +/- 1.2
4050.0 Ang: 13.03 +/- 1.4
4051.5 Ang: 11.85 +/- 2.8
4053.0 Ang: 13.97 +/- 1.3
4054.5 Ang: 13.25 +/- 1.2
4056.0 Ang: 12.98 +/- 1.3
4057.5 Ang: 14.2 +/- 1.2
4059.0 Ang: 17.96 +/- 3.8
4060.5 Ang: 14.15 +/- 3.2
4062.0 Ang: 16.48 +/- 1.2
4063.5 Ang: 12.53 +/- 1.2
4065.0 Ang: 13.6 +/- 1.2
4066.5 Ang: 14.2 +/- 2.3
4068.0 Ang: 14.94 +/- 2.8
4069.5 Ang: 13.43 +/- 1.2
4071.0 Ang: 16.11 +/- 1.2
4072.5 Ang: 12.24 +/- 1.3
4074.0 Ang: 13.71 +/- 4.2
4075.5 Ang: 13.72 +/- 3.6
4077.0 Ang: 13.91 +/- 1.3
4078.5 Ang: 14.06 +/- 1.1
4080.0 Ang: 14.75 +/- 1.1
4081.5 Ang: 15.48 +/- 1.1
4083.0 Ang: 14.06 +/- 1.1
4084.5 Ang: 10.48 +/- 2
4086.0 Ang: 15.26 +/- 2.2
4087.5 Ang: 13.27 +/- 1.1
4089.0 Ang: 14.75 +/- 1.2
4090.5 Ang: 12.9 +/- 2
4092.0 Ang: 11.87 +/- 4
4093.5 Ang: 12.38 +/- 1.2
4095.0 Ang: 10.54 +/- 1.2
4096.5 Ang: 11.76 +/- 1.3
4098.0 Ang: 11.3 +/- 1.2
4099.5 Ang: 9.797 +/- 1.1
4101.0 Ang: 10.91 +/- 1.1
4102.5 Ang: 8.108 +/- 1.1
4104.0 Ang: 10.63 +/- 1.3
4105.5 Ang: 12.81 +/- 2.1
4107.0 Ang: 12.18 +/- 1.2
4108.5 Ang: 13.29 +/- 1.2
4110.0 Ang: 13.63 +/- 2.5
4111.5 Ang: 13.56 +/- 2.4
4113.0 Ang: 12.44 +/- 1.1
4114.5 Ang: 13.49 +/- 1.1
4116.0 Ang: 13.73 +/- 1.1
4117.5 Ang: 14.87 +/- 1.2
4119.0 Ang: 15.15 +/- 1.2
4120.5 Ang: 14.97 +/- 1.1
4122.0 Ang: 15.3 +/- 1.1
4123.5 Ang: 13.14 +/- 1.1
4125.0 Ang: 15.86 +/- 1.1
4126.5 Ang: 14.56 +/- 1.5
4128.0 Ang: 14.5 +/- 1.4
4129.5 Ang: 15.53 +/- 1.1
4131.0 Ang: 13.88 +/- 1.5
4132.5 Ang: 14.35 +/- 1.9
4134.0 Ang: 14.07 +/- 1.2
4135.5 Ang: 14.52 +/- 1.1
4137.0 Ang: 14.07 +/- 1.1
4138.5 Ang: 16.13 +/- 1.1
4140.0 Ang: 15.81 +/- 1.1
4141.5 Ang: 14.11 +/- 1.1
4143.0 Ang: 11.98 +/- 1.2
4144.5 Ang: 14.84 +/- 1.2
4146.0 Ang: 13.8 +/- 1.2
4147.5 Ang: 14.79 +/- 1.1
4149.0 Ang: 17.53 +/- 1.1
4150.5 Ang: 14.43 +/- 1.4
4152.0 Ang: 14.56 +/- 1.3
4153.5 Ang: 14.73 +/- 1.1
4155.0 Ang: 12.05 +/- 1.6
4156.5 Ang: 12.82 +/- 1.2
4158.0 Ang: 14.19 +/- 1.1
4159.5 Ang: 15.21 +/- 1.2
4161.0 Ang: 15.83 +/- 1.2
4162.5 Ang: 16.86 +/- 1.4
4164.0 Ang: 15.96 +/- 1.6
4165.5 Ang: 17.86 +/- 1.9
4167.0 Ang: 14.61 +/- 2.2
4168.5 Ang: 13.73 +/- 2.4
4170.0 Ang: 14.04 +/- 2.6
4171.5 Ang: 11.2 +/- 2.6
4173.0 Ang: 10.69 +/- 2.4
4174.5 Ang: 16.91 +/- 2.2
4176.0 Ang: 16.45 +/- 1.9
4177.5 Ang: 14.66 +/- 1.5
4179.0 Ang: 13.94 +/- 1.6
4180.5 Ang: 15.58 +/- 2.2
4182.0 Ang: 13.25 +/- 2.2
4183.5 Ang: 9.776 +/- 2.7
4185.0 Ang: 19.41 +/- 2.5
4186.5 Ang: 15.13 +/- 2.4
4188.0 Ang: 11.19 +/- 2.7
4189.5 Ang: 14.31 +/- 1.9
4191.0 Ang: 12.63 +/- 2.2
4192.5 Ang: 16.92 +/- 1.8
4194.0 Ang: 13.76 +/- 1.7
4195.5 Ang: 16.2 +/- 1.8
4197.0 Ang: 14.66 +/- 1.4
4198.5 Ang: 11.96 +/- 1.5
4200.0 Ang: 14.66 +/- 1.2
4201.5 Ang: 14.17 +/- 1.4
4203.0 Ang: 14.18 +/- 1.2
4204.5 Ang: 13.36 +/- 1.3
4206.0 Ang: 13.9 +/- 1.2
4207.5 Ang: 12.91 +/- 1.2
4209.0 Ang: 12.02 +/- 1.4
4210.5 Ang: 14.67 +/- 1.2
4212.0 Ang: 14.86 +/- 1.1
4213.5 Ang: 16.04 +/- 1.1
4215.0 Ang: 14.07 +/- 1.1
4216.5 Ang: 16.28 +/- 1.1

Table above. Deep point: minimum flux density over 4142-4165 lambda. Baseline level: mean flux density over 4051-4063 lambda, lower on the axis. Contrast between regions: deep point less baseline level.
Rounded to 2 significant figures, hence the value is -2.4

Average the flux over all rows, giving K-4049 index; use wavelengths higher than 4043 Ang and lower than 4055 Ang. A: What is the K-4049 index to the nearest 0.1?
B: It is 14.3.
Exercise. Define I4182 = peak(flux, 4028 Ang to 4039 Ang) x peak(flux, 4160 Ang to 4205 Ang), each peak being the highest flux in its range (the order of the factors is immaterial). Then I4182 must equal 333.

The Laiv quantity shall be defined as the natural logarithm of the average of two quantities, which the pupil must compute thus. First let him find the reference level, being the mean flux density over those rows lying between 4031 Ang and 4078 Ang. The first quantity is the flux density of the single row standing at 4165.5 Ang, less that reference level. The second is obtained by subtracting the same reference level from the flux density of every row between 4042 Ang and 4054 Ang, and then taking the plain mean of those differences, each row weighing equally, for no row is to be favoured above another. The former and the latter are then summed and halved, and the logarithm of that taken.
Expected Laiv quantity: 0.5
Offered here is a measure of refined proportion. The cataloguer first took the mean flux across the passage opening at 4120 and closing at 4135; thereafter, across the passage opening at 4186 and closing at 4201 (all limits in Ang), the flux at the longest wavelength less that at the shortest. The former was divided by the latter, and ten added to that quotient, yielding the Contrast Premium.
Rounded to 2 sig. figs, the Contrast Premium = -21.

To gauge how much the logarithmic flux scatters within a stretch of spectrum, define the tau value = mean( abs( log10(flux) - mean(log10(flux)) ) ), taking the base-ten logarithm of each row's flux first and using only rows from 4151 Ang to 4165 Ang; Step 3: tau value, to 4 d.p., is 0.0345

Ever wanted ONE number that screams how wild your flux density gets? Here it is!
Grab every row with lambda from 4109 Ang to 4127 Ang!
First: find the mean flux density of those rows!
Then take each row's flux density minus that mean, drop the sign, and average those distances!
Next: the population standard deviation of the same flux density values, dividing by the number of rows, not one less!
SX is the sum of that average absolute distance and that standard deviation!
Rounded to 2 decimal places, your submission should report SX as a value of 1.88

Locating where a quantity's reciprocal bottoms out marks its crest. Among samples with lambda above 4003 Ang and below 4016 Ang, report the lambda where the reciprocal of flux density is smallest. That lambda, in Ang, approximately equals 4006.5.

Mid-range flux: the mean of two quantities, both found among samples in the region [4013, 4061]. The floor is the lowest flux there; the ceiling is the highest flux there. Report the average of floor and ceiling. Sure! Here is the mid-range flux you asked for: 16.2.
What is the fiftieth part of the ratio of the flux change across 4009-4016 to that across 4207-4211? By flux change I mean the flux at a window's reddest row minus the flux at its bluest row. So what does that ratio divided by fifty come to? -0.002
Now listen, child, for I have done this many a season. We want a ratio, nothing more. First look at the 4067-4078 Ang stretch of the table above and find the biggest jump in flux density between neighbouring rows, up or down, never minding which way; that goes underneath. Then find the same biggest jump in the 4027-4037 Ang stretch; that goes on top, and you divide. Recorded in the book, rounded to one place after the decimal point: 1.0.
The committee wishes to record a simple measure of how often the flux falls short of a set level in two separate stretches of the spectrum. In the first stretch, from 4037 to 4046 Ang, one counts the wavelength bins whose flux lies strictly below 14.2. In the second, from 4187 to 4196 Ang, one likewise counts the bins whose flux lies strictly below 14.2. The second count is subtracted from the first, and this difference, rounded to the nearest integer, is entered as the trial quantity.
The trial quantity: -3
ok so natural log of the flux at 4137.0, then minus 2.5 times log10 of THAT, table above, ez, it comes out -1.056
